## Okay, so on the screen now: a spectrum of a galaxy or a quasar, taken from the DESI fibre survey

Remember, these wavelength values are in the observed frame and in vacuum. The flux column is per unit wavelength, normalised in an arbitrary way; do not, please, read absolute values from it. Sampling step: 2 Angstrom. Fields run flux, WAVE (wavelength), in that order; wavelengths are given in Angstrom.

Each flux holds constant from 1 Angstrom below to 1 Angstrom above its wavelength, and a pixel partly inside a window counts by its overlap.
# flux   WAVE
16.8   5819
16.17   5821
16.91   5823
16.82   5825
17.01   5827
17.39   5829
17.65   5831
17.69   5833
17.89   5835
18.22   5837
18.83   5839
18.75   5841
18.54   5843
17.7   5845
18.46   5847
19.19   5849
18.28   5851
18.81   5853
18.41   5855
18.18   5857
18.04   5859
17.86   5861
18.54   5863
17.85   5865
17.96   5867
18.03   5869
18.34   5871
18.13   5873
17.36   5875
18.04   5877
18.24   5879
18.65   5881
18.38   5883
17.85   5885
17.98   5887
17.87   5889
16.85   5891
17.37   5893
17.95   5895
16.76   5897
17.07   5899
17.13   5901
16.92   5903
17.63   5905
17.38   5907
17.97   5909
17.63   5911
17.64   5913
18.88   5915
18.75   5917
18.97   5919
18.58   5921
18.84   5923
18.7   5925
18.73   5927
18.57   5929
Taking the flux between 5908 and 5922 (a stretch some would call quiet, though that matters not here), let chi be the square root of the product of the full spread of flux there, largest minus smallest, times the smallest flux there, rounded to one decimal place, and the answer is 4.9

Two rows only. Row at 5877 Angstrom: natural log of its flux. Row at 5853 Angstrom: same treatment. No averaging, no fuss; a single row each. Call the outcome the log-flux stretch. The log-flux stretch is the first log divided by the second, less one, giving -0.014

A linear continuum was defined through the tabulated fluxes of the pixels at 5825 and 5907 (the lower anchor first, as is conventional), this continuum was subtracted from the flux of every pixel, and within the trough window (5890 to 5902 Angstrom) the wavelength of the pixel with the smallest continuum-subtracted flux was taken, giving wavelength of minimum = 5897 Angstrom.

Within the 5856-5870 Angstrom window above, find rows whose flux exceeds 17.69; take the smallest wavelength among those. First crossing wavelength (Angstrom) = 5857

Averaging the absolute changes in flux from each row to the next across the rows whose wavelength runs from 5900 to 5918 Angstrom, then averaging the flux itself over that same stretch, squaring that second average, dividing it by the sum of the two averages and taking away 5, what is 12.3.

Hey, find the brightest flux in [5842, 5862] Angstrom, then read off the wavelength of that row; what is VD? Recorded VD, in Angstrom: 5849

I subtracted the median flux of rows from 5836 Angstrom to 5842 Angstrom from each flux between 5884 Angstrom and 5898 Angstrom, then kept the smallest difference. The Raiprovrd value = -2.0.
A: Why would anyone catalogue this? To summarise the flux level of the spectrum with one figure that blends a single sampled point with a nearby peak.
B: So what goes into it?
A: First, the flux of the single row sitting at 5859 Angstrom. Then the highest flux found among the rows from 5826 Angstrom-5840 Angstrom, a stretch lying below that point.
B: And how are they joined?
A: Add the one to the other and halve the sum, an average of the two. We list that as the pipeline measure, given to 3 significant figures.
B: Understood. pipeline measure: 18.4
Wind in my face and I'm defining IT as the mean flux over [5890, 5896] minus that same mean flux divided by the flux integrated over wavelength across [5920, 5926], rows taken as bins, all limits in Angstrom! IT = 17.2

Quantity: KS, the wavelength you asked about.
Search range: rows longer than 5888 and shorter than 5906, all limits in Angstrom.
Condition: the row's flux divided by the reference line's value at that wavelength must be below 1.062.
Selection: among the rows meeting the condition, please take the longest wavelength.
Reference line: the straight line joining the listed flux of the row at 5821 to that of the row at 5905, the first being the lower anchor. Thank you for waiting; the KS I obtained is 5905 Angstrom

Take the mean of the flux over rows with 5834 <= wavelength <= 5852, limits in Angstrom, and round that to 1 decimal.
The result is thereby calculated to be 18.4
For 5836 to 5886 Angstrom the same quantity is 18.3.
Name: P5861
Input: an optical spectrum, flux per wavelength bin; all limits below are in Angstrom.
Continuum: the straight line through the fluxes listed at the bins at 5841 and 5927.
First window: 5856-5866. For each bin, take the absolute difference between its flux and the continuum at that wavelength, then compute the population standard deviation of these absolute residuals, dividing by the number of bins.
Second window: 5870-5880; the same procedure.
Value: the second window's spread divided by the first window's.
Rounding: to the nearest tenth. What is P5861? 1.4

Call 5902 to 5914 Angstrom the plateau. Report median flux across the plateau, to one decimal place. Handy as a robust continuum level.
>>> 17.6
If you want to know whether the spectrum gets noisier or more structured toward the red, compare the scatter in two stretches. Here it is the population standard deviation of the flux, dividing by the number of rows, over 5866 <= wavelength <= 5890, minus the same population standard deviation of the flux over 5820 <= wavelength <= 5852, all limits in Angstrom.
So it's -0.50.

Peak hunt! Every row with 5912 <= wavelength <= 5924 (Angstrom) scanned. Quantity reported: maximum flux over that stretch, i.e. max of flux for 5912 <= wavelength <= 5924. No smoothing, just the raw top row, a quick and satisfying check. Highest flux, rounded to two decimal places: 18.97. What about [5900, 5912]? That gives 17.97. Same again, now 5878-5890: 18.65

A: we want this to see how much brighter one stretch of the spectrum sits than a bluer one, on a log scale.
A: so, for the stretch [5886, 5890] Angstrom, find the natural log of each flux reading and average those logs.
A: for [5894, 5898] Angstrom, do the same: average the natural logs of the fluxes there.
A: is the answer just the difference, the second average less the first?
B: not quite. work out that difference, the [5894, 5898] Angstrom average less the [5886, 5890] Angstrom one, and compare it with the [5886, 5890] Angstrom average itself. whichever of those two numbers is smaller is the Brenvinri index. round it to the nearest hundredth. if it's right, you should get -0.03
